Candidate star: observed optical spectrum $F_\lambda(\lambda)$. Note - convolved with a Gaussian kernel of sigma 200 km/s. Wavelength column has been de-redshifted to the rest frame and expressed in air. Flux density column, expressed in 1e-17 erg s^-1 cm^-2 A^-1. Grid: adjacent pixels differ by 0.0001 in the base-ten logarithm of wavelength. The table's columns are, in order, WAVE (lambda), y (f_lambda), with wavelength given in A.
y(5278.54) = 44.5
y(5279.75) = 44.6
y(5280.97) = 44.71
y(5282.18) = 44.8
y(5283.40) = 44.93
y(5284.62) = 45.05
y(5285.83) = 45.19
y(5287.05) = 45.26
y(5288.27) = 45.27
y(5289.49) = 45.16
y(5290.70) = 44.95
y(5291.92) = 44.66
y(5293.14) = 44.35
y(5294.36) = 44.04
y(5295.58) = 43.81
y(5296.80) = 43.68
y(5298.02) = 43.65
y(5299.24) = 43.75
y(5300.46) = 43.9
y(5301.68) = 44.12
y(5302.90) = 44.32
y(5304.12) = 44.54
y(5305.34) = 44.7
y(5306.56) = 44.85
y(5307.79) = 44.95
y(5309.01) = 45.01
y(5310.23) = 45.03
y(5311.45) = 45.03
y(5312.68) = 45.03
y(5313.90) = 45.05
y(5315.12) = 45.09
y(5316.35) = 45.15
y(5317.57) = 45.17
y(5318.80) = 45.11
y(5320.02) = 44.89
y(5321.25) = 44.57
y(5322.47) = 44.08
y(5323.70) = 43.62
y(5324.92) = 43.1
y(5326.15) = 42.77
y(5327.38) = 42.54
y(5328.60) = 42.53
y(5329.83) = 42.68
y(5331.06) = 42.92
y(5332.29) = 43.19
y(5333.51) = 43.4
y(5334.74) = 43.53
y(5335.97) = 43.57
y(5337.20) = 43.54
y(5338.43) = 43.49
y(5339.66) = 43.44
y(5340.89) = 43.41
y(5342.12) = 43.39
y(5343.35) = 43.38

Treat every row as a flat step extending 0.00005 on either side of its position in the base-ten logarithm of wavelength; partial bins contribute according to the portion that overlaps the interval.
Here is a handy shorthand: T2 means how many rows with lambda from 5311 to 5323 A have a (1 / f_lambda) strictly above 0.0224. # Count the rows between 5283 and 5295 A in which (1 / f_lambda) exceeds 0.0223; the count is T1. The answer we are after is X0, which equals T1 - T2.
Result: 1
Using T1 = 3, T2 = 2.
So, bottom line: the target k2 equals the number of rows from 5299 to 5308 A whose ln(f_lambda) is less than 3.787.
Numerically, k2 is 3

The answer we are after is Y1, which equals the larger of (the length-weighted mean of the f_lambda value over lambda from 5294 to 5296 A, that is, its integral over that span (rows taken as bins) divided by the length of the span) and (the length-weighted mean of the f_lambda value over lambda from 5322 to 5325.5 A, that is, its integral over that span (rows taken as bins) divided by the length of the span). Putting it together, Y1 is 43.90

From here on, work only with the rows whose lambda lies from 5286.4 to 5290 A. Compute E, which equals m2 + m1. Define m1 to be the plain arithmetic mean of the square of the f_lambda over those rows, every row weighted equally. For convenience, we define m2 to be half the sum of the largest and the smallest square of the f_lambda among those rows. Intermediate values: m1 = 2046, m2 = 2044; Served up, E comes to 4090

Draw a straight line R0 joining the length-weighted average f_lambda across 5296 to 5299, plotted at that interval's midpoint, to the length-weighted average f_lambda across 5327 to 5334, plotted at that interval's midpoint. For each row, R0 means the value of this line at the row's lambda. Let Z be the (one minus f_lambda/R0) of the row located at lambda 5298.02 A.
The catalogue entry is 0.000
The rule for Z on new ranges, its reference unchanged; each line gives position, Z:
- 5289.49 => -0.030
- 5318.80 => -0.044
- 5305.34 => -0.028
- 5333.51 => -0.013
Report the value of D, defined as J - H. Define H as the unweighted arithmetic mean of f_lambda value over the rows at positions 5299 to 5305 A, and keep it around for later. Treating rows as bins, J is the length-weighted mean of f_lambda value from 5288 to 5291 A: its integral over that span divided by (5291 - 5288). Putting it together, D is 1.1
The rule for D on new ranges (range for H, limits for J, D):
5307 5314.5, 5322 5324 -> -1.2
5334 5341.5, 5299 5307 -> 0.9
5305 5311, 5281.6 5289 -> 0.1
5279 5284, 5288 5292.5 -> 0.3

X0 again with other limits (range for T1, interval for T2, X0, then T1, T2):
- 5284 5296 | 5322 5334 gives -6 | 4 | 10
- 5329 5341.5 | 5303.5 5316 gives 9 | 10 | 1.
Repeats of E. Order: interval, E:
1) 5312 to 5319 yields 4068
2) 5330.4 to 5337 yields 3747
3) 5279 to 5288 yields 4038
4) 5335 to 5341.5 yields 3783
